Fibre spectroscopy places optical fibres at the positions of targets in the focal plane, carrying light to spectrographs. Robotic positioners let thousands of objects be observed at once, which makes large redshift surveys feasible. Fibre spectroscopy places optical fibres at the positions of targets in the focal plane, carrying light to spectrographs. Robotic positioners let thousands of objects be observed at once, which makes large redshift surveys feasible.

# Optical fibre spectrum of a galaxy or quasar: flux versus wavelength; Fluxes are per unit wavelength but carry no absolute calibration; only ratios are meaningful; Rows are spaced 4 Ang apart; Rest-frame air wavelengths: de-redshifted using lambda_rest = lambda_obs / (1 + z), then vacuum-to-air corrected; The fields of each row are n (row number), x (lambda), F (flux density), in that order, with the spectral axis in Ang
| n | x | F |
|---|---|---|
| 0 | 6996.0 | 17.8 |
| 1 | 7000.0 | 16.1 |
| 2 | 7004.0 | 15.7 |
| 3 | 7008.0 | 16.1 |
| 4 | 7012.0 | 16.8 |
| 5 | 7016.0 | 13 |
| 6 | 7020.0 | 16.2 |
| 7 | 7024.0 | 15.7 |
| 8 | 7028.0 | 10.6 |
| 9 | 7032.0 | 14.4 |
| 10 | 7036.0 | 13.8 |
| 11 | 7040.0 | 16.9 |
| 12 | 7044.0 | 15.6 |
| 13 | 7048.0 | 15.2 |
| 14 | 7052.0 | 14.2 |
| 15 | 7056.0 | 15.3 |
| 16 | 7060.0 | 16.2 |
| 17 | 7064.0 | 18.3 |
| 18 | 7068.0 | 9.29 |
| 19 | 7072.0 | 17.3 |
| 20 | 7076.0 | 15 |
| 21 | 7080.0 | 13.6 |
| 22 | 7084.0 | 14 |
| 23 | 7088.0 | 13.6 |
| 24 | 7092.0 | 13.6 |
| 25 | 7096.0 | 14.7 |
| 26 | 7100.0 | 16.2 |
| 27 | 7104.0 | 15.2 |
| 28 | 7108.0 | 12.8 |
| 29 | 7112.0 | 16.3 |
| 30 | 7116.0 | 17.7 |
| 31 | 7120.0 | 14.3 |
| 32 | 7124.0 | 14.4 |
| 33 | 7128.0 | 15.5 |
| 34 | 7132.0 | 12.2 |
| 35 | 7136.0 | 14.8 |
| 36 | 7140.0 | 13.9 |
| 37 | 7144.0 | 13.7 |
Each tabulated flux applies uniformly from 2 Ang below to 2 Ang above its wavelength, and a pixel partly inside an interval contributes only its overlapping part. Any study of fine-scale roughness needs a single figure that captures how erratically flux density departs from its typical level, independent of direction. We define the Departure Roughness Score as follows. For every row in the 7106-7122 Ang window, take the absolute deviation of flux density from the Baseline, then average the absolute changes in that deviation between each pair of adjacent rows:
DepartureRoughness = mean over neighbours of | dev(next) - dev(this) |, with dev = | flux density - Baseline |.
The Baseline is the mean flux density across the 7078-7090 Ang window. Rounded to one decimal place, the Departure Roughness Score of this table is 2.1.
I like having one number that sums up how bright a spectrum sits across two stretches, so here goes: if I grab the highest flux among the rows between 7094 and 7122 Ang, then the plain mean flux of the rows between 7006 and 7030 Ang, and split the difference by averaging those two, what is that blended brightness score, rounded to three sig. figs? 16.2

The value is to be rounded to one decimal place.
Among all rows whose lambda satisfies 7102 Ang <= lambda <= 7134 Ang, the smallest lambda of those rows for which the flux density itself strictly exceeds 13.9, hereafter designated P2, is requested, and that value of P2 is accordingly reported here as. 7104.0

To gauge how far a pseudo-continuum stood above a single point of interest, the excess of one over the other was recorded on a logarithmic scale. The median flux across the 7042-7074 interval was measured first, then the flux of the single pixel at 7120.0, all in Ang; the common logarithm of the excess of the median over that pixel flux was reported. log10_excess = 0.1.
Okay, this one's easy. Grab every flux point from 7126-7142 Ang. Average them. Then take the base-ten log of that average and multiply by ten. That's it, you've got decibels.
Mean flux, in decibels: 11.5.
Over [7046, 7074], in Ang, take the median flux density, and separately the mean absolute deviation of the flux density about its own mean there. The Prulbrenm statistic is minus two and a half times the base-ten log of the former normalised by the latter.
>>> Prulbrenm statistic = -2.25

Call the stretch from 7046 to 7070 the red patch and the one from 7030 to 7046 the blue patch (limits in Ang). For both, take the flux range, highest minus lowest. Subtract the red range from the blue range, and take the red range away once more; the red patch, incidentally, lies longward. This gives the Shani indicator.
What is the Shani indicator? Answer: -15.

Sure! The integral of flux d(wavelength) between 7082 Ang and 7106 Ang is 349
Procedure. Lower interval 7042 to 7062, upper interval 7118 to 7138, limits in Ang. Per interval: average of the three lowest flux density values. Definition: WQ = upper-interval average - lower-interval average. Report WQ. -1.3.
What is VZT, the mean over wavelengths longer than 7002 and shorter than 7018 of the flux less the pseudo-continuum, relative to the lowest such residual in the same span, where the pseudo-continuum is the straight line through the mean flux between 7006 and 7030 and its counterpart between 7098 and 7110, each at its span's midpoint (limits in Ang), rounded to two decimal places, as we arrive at -0.38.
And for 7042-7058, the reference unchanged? -0.64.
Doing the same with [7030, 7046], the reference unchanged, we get -0.47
